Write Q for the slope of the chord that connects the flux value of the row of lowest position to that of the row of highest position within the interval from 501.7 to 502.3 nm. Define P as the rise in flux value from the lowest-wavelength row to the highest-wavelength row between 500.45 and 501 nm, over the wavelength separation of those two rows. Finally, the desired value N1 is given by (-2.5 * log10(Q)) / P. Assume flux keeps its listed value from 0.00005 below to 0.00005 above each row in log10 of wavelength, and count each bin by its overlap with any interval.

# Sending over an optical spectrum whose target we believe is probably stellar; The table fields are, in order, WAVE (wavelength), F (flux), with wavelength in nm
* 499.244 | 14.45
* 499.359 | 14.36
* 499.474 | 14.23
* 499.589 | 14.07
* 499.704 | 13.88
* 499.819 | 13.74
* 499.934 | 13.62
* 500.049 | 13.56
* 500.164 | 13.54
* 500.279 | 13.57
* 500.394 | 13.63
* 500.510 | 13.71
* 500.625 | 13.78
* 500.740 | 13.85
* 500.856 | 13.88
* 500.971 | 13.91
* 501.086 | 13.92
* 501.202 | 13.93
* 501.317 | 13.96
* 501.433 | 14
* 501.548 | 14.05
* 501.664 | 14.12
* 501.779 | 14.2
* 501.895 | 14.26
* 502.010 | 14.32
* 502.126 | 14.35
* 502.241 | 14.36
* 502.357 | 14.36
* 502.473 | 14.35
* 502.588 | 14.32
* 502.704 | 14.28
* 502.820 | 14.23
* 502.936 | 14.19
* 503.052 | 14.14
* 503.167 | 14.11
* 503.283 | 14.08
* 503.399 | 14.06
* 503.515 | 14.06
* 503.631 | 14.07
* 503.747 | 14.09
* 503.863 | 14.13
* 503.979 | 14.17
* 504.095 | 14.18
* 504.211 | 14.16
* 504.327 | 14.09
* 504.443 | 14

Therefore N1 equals 3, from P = 0.4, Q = 0.3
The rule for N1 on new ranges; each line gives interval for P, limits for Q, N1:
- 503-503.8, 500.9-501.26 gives -37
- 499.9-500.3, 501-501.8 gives -7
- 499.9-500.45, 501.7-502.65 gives 95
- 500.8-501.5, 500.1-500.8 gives 3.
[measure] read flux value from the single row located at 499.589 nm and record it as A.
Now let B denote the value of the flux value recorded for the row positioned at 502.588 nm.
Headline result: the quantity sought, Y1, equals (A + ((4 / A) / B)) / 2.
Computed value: 7.04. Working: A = 14.07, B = 14.32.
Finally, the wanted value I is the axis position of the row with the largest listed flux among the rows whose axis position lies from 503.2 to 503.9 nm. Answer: 503.863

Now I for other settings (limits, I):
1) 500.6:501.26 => 501.202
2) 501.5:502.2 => 502.126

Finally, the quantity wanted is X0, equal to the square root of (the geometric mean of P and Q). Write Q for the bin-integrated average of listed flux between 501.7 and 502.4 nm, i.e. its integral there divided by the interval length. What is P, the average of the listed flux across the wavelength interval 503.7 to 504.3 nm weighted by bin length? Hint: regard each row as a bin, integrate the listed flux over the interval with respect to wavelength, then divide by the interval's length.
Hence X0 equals 3.77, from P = 14.2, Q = 14.3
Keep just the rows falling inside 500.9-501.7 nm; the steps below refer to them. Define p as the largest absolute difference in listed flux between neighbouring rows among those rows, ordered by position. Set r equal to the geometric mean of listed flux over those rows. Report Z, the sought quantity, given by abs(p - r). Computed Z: 13.9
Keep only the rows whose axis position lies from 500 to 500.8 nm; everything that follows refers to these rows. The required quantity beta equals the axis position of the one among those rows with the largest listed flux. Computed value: 500.740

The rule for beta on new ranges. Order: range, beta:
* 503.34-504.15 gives 504.095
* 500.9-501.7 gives 501.664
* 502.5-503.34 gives 502.588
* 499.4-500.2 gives 499.474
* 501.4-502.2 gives 502.126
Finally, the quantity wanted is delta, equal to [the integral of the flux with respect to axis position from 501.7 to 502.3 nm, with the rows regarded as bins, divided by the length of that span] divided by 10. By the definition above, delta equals 1.43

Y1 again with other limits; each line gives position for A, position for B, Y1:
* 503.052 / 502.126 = 7.08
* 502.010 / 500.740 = 7.17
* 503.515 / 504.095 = 7.04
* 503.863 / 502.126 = 7.07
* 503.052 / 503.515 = 7.08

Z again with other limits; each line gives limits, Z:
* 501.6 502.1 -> 14.1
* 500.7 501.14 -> 13.9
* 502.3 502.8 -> 14.3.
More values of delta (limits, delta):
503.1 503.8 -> 1.41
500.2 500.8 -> 1.37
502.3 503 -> 1.43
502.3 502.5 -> 1.43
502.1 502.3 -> 1.44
